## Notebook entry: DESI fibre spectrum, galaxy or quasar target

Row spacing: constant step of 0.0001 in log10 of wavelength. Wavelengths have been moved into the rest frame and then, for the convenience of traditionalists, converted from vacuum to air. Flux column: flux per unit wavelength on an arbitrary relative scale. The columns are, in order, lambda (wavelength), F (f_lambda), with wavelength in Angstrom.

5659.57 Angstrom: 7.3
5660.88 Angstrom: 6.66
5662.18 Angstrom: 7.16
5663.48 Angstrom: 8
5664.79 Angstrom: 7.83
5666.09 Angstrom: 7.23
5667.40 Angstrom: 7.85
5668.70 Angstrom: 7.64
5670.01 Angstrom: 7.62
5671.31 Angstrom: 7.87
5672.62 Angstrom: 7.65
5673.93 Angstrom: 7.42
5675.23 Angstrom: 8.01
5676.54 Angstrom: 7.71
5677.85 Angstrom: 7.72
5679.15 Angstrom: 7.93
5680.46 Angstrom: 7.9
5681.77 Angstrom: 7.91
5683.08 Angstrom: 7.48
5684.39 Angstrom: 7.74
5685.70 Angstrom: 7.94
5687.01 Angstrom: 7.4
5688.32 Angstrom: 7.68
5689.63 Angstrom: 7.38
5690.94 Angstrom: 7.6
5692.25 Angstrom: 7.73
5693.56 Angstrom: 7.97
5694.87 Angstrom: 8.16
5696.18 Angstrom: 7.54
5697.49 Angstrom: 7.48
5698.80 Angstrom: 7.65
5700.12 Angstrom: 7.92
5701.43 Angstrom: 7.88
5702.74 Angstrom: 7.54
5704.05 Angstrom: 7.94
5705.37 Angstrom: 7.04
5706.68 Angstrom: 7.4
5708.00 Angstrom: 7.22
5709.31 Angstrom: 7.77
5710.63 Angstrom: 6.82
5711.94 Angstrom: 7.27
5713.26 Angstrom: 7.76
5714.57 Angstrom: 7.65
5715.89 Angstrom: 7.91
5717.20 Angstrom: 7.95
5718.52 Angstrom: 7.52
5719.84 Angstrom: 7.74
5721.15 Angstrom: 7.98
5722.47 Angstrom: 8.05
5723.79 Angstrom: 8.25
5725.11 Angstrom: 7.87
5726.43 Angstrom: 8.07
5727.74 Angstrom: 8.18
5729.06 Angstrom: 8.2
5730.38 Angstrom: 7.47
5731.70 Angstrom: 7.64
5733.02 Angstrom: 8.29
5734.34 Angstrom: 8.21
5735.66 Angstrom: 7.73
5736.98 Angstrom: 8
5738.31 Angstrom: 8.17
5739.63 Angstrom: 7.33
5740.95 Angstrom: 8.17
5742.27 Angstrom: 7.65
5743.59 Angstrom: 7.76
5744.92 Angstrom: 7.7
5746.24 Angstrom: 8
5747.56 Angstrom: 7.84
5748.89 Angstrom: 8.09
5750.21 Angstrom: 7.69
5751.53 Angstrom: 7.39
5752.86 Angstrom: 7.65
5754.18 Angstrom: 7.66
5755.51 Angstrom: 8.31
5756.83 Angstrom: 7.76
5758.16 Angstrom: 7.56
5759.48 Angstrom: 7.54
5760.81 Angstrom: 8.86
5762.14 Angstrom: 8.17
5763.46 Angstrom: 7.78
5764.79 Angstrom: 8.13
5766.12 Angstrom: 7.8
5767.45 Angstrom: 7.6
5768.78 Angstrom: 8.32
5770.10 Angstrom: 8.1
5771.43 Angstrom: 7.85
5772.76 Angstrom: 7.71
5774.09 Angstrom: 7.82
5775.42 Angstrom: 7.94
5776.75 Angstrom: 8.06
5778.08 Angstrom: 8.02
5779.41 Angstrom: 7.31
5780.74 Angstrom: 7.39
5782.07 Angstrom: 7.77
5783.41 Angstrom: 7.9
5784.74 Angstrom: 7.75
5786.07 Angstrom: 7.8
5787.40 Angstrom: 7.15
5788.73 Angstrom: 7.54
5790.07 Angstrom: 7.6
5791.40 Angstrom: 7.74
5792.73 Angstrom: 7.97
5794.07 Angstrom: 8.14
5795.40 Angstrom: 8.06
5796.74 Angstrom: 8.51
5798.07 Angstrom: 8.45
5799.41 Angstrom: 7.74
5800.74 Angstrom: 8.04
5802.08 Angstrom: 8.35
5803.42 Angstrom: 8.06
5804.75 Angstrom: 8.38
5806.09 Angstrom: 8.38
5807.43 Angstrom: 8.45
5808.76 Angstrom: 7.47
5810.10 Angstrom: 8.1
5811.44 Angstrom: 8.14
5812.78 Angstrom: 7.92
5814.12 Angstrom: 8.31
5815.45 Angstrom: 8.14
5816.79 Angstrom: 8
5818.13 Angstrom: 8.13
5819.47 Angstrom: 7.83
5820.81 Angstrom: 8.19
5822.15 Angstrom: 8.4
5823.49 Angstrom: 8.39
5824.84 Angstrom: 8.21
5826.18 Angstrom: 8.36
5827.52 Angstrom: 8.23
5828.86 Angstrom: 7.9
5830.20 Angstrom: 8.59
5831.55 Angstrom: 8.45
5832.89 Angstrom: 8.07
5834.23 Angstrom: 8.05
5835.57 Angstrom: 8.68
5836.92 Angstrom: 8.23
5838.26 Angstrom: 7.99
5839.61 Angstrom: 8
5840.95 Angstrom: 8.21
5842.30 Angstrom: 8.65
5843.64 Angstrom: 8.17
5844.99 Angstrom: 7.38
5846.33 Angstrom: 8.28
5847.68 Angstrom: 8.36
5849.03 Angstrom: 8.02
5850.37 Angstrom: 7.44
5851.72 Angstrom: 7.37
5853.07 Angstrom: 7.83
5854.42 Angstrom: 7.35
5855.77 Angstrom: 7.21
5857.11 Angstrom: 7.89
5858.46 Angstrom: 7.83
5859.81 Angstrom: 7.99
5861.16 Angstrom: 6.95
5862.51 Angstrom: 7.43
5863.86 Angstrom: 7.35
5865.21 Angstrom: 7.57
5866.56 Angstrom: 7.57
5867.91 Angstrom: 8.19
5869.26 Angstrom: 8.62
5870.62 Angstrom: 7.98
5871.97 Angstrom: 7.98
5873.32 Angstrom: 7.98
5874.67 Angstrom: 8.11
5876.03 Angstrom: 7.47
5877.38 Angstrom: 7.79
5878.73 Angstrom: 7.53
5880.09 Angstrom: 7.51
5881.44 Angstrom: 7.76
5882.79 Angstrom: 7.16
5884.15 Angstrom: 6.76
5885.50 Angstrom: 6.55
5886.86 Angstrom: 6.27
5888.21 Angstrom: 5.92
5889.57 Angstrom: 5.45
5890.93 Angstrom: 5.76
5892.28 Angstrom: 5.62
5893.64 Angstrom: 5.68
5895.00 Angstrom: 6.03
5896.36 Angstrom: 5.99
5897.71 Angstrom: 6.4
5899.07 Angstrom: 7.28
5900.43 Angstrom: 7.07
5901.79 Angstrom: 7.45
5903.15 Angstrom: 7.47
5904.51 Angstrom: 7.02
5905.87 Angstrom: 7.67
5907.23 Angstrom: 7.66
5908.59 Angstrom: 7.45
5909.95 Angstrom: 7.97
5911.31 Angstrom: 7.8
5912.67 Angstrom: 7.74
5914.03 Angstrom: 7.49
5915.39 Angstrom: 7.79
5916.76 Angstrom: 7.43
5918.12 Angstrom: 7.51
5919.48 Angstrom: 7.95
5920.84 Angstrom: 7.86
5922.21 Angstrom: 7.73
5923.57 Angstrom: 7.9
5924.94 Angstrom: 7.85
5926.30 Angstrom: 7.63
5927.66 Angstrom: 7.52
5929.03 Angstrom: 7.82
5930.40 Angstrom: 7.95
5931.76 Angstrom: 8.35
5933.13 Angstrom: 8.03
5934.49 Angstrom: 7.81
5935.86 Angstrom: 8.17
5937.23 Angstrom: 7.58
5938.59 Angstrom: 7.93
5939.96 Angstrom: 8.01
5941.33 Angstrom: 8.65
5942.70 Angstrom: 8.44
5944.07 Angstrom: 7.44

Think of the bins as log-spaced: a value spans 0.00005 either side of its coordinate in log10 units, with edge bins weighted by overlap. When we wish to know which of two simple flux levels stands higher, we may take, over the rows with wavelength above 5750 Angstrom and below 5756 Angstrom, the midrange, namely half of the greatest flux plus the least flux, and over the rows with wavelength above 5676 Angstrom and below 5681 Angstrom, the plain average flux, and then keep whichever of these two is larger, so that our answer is 7.85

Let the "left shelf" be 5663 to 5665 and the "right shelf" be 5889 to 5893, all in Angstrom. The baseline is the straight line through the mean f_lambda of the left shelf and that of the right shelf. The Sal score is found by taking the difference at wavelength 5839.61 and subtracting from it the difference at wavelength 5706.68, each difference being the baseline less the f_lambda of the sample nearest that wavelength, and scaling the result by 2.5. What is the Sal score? -4.9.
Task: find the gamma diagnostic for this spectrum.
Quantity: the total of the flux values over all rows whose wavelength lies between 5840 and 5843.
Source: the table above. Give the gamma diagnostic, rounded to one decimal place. 16.9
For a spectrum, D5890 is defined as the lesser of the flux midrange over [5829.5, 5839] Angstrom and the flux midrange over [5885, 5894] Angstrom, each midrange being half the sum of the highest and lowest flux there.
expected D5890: 6.0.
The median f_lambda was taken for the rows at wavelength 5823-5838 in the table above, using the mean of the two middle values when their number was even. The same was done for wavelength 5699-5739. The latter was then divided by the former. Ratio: 0.96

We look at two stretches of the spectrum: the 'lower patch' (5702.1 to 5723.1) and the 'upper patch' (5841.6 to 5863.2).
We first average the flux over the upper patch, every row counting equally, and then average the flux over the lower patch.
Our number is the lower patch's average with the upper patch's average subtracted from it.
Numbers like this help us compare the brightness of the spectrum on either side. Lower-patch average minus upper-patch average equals -0.16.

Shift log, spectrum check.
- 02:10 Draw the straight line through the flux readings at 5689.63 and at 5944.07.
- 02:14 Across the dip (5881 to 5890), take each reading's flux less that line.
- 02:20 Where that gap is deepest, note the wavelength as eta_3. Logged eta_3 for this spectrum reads 5889.57 Angstrom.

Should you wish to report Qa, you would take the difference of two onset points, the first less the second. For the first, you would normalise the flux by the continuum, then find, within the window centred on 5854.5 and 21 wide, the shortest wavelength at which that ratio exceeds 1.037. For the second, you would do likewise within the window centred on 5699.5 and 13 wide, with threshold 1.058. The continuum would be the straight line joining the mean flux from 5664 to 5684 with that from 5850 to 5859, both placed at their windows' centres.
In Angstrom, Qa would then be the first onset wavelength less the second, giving 151.5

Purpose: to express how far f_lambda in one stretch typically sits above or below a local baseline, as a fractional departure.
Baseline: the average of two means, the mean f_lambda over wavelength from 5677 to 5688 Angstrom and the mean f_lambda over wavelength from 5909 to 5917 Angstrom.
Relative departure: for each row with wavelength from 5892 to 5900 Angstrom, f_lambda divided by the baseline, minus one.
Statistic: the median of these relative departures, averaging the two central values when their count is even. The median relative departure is -0.22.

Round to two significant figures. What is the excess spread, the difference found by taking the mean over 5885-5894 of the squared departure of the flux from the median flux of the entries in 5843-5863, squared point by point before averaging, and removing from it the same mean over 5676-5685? 3.9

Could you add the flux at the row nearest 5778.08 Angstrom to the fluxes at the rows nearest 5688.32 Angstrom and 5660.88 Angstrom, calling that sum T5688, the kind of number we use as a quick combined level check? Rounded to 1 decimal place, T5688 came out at 22.4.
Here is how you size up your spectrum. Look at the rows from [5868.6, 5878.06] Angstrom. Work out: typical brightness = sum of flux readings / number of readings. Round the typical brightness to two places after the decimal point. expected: 7.99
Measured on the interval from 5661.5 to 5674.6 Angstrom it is 7.63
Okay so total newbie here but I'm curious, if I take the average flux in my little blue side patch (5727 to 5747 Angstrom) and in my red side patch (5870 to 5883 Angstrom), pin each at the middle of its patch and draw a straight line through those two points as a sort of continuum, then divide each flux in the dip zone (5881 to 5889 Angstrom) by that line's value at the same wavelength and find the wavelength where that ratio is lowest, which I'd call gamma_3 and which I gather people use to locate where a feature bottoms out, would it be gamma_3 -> 5888.21 Angstrom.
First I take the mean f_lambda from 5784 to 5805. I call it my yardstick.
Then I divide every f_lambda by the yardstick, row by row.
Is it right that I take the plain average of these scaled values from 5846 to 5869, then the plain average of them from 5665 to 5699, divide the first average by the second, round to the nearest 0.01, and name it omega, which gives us 1.00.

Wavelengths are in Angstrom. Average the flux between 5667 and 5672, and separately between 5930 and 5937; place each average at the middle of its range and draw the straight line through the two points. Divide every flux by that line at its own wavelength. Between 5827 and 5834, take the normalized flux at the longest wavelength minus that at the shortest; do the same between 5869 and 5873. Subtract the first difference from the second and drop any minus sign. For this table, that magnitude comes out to 0.060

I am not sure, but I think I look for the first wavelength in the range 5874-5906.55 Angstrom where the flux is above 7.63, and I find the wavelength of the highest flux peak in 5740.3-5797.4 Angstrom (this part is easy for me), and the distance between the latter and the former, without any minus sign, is 113.9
